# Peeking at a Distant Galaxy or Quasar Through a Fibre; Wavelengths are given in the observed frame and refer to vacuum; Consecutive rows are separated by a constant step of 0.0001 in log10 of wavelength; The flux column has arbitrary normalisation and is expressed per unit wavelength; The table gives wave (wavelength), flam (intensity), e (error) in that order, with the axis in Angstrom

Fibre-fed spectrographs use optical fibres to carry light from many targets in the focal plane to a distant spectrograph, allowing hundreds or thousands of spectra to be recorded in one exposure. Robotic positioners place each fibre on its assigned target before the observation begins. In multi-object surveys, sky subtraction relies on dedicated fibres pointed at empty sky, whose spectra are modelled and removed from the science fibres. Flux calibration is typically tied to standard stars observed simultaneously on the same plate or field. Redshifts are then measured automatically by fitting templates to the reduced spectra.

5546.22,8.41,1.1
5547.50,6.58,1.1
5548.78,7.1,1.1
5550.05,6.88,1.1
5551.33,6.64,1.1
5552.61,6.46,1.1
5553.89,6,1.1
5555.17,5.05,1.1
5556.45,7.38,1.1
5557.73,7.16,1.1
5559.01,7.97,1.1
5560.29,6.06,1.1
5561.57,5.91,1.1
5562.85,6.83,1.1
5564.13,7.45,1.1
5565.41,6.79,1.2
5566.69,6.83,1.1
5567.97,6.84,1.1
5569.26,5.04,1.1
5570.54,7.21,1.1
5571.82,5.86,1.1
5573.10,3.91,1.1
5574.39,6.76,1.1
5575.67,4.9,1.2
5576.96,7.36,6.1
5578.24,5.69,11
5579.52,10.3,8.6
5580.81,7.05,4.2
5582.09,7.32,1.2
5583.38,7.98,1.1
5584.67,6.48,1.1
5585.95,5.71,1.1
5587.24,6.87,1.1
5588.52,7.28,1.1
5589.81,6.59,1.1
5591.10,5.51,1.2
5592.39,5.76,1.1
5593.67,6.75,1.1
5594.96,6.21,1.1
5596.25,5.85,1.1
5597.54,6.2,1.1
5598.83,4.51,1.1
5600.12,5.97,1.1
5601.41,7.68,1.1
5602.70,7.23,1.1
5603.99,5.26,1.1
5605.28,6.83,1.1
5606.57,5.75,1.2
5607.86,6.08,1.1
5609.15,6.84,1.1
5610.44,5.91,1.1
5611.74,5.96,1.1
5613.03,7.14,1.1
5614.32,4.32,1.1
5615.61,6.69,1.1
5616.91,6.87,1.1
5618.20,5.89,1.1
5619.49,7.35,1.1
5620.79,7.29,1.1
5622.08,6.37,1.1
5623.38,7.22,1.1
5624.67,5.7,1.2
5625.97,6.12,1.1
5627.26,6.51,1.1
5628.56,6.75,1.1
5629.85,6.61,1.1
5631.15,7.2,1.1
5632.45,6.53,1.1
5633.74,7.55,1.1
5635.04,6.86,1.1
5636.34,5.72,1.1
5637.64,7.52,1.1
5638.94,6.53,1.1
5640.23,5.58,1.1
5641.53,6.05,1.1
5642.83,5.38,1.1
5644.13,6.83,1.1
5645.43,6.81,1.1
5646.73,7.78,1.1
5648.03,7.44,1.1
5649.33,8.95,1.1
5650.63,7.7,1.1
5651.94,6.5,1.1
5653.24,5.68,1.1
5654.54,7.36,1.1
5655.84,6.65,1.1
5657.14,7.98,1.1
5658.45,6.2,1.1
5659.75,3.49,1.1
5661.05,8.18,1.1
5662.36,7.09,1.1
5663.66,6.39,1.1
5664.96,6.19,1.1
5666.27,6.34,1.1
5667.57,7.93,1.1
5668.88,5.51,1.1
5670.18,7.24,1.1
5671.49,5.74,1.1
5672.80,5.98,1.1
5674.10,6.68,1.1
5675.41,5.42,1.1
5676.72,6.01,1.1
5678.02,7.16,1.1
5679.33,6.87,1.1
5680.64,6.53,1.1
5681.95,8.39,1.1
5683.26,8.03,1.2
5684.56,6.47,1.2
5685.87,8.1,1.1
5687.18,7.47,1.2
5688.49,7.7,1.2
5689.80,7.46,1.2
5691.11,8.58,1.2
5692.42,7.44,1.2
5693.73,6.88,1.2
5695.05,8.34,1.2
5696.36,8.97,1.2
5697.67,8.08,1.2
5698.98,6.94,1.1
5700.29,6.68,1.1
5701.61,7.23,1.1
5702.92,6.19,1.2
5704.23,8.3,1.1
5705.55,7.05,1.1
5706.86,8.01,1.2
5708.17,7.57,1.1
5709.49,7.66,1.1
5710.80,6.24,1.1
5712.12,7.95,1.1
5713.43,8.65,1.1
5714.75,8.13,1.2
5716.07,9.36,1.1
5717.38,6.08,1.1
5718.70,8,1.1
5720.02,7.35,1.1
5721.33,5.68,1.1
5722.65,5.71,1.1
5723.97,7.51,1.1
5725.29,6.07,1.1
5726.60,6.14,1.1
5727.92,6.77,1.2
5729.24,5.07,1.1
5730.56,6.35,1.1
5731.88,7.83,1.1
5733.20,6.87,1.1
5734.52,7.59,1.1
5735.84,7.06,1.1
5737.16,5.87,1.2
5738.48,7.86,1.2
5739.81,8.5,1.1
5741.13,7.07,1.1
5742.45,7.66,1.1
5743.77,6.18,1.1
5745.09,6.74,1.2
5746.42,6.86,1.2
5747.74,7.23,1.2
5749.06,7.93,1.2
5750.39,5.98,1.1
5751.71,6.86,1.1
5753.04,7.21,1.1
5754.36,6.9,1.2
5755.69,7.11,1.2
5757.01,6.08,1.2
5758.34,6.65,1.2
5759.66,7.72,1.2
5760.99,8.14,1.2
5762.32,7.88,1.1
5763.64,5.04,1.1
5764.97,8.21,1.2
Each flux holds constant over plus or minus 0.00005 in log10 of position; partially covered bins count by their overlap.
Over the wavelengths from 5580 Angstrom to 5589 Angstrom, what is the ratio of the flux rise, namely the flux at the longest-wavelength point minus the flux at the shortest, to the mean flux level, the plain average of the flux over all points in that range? 0.03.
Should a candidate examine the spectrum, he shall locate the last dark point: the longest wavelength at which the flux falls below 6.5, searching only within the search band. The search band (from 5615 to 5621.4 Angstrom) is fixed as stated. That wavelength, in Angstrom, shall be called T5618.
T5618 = 5618.20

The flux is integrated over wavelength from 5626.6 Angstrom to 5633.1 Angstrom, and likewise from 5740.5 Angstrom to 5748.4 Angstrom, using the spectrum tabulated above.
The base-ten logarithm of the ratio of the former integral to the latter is -0.1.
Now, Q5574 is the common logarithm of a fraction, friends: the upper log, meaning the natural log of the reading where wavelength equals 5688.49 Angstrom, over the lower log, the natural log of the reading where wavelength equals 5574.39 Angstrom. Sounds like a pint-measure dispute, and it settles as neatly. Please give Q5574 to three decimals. 0.029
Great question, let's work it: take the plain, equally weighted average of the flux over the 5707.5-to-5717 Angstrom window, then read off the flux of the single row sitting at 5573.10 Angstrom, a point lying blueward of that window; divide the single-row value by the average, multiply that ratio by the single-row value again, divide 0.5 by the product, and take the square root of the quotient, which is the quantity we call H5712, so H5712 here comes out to 0.51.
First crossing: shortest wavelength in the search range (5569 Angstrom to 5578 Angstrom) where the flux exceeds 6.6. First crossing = 5570.54 Angstrom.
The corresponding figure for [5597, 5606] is 5601.41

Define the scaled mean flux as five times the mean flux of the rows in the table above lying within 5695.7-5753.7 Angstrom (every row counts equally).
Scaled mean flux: 35.8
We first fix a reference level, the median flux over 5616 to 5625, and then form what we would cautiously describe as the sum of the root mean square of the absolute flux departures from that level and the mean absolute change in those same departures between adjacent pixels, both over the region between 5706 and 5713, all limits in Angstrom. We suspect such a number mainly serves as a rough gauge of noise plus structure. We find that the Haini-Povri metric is 1.18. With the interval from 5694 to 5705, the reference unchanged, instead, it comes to 1.73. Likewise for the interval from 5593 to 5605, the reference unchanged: 1.91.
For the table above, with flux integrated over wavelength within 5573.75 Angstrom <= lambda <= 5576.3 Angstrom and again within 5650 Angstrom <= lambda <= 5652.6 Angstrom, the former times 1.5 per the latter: 1.22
